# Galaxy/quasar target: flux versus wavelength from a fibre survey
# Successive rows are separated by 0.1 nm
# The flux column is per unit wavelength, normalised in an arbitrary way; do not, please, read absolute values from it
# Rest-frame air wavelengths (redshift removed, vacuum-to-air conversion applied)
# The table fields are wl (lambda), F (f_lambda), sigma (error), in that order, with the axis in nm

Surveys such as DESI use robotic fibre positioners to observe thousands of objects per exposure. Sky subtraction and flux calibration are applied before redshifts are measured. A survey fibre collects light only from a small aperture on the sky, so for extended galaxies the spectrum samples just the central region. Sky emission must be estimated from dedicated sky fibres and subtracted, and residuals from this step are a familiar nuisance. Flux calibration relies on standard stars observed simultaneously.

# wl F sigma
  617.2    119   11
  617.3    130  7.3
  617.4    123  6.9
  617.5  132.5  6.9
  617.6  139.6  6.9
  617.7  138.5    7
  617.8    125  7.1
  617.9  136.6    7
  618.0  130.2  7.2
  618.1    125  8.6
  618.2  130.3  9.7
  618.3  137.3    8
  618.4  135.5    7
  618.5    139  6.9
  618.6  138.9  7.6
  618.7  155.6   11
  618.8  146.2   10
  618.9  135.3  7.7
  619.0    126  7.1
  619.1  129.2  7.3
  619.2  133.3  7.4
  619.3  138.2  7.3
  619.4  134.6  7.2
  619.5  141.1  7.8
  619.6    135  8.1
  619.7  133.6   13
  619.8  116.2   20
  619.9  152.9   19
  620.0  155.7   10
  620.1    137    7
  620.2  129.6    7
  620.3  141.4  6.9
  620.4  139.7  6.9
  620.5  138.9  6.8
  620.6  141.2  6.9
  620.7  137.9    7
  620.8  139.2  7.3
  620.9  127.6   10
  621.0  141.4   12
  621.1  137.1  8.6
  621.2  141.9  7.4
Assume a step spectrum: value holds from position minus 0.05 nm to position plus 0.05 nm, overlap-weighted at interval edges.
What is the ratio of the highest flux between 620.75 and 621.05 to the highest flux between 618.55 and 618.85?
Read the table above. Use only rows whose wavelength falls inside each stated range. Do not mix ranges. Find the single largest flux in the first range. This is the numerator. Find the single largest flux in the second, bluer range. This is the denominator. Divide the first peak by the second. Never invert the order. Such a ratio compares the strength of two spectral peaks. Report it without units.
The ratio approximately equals 0.91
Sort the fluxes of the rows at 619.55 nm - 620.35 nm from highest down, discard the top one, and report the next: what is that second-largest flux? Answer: 152.9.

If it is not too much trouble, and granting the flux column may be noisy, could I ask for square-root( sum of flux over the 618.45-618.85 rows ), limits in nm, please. 24.1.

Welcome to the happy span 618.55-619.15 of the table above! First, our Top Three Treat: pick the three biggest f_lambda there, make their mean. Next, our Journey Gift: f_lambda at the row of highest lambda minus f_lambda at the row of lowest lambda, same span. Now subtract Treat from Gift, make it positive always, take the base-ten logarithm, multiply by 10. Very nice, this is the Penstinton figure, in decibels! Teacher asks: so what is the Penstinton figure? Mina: 21.9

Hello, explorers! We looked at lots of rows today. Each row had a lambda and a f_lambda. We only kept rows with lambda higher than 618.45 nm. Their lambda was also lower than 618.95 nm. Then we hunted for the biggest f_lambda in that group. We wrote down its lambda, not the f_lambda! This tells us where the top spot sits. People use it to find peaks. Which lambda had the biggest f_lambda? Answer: 618.7 nm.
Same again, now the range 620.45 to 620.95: 620.6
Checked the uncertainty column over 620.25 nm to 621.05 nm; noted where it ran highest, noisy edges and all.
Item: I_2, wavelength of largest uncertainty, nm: 621.0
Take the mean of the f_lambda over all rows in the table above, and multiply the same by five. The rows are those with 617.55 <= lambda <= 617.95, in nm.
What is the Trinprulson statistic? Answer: 675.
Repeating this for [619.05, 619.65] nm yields 676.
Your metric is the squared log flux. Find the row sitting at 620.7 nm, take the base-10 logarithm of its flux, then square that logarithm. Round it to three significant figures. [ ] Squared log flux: 4.58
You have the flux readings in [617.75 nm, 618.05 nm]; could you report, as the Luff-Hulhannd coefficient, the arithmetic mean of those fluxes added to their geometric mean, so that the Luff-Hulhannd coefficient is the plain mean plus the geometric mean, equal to 261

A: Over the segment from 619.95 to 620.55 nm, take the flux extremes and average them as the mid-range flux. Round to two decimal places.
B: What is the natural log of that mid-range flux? 4.96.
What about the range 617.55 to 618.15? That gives 4.89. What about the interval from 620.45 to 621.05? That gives 4.90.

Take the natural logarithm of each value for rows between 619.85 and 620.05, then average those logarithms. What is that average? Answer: 5.04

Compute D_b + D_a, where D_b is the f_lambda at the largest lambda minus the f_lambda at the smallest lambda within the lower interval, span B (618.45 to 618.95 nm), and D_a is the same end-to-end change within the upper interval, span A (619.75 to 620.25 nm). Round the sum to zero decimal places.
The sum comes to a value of 10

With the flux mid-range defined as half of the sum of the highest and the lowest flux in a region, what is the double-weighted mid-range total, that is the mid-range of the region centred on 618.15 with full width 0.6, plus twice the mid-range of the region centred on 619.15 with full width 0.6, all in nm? 395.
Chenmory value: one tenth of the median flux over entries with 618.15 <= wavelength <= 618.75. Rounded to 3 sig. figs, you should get 13.8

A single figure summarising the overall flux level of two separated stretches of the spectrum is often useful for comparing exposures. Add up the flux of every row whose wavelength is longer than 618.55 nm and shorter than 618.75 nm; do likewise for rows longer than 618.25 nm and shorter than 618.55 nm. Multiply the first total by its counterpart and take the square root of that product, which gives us 348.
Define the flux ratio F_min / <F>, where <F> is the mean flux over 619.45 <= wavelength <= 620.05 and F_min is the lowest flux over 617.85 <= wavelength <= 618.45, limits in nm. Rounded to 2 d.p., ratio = 0.90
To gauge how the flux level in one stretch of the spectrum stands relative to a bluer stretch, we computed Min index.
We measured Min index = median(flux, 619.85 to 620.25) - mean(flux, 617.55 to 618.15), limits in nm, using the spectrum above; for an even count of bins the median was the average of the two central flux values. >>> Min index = 12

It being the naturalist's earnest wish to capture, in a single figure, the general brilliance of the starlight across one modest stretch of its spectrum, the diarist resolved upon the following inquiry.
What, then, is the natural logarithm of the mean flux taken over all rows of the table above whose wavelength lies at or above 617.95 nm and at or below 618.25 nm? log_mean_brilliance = 4.86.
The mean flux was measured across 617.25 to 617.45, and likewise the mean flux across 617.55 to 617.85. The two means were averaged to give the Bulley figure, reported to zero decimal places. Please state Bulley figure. 130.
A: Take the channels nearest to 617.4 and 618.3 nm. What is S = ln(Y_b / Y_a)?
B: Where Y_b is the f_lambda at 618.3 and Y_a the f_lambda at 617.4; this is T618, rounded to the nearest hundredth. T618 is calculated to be 0.11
